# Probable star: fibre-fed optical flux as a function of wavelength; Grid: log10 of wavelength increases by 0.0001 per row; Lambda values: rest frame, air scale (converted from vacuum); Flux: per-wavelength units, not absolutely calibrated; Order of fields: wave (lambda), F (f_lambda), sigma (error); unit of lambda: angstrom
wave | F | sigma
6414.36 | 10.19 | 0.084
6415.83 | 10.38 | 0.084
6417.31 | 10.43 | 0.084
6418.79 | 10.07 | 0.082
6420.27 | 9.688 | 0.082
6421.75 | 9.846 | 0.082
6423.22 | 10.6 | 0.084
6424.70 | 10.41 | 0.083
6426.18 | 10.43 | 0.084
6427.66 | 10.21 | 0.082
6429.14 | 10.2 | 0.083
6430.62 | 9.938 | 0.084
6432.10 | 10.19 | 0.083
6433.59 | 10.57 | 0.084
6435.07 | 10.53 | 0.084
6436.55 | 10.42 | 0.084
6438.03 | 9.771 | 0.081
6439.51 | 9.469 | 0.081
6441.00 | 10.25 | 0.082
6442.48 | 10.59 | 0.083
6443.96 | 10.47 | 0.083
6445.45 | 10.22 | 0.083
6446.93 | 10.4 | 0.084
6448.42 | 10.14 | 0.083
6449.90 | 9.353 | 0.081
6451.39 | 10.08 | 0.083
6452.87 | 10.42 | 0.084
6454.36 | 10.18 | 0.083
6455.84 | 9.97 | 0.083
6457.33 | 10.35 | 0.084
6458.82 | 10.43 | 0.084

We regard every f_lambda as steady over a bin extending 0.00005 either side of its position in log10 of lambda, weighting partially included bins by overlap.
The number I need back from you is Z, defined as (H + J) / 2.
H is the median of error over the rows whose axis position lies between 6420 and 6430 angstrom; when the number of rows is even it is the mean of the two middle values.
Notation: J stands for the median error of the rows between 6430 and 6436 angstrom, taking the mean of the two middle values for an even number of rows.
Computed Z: 0.0835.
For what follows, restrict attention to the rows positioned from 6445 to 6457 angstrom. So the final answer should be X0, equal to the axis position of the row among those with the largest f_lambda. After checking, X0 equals 6452.87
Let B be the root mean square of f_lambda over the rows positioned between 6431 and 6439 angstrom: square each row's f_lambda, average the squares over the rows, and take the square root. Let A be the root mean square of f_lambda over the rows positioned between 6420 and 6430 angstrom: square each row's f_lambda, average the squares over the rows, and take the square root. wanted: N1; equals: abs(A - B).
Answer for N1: 0.10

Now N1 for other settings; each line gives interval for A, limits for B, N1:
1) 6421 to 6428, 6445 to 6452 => 0.26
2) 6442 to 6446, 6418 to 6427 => 0.25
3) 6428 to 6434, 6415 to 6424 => 0.05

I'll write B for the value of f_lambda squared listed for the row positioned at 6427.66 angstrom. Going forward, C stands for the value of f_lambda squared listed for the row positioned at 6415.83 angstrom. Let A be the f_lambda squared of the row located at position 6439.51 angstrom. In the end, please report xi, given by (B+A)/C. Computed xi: 1.80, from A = 90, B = 104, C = 108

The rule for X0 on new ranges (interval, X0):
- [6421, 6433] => 6423.22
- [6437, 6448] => 6442.48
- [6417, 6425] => 6423.22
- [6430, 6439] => 6433.59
